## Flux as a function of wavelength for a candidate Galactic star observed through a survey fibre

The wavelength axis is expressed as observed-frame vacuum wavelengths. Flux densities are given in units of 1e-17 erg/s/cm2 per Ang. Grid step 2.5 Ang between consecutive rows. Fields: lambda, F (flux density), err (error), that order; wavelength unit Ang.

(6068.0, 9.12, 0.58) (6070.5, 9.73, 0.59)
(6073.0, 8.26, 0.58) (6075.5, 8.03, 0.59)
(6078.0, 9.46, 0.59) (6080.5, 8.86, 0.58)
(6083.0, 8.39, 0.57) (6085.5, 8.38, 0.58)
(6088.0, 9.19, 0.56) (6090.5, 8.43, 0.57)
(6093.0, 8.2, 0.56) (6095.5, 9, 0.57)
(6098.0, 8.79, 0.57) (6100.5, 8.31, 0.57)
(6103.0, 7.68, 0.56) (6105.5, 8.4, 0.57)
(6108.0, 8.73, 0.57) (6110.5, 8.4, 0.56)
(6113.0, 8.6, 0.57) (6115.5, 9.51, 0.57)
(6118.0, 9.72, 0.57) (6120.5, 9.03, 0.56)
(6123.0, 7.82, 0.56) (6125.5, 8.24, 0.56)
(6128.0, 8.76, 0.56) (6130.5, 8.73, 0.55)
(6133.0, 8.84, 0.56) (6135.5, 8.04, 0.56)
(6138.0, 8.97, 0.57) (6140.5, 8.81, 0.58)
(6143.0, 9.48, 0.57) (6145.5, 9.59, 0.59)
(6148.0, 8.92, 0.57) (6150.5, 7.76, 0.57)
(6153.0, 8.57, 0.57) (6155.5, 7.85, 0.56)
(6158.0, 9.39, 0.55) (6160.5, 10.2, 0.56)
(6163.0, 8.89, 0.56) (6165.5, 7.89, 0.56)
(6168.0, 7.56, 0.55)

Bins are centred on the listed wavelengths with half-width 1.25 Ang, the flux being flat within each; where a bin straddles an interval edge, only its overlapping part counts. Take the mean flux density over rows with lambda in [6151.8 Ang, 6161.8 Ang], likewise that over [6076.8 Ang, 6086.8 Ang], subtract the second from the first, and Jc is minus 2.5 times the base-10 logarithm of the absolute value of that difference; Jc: 1.6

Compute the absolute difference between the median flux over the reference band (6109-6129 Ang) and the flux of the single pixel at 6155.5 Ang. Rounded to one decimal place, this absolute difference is 0.8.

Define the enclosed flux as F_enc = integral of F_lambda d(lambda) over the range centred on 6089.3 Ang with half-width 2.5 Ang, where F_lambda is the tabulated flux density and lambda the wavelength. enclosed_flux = 44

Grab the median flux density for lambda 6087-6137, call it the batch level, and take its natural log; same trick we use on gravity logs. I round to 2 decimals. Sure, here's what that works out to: 2.16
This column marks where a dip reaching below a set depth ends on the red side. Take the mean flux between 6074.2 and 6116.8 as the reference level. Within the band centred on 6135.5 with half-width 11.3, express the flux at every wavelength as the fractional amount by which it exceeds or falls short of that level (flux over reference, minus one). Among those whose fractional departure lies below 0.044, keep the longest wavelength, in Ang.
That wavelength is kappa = 6140.5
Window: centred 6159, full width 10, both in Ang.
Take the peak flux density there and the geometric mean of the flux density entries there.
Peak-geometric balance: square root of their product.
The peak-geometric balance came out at 9.6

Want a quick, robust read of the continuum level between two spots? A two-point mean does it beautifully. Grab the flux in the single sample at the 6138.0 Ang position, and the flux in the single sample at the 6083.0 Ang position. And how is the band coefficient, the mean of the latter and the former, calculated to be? 8.68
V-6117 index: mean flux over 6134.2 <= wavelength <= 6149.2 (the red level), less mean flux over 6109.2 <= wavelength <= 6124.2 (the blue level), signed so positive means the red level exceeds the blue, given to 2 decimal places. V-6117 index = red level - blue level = 0.12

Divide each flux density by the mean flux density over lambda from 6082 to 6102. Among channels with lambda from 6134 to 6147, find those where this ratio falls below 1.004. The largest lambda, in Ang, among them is 6135.5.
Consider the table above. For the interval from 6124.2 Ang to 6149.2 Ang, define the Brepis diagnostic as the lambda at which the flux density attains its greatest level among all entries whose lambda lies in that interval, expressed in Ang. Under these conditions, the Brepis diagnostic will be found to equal 6145.5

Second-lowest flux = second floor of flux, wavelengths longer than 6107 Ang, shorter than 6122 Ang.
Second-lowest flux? 8.6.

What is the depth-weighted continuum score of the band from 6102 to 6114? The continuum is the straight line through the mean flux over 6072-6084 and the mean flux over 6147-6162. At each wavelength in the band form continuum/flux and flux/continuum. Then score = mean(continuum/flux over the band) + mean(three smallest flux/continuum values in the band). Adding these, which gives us 1.98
